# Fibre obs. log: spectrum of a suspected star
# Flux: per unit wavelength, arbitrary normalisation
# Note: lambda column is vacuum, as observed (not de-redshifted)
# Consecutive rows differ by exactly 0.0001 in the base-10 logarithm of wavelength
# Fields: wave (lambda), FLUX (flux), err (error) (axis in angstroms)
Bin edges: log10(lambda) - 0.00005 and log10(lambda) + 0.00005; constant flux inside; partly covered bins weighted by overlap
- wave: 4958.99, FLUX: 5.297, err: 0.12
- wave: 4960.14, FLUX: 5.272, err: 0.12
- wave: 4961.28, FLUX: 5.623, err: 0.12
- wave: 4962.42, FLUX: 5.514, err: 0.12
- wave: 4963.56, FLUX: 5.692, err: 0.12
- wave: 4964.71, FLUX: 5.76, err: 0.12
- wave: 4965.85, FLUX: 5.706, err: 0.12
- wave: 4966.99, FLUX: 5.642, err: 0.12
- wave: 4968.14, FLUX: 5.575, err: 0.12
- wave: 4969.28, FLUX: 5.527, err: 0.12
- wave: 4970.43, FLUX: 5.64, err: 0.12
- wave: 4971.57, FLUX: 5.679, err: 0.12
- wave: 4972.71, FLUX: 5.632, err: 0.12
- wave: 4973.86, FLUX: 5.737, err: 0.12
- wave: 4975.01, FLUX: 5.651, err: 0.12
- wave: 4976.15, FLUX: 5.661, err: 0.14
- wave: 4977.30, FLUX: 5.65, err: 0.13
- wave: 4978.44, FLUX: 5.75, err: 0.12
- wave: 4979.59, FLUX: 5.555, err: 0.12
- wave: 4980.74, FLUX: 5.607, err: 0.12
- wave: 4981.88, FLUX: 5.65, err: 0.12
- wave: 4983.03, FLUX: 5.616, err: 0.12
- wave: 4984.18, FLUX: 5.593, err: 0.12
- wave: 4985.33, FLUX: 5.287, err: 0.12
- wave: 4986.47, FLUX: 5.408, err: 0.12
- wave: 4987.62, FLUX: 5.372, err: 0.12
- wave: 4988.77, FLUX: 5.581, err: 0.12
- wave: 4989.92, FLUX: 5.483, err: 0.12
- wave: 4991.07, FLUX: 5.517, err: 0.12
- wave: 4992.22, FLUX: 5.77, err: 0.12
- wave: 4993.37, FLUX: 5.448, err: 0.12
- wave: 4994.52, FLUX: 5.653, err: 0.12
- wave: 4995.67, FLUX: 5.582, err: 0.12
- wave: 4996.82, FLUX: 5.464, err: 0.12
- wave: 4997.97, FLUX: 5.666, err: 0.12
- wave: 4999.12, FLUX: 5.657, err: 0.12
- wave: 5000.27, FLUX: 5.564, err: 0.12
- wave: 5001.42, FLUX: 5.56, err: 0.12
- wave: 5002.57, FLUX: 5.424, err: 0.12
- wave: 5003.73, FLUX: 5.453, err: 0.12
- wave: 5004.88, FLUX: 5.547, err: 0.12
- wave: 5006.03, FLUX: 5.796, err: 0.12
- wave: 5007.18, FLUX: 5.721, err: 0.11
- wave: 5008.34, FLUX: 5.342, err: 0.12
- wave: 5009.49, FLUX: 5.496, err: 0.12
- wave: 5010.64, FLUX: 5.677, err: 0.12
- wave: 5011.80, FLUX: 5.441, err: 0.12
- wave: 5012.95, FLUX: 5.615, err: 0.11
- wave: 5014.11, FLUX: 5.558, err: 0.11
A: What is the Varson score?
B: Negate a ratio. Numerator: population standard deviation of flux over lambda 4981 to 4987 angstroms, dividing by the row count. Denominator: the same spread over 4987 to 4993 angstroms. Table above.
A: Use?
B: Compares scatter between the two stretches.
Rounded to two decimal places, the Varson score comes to -1.06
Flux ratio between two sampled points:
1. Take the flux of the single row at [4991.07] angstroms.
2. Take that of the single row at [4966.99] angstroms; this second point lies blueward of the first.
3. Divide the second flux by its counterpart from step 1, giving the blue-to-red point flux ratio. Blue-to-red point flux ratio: 1.02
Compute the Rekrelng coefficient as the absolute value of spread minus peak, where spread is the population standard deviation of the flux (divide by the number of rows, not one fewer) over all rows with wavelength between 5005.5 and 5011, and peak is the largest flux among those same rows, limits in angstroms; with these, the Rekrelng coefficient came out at 5.631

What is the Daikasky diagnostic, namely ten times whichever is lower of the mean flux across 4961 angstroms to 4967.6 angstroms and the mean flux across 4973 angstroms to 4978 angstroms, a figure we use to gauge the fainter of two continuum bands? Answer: 56.6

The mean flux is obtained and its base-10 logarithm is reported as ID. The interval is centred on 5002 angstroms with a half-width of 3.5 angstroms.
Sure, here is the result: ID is 0.743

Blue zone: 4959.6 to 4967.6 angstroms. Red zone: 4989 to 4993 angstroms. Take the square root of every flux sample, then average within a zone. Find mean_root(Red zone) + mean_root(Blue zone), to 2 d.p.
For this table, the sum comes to 4.73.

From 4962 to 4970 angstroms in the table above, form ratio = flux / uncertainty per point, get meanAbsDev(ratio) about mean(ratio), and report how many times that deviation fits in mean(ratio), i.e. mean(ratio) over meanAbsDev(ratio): 71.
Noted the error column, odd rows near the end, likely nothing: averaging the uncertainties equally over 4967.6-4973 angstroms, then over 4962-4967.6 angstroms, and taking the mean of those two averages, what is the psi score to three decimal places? 0.120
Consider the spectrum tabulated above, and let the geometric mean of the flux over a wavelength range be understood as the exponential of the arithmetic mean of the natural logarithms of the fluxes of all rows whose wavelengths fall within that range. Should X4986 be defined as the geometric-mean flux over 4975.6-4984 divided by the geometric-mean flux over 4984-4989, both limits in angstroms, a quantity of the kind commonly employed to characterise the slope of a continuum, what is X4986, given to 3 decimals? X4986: 1.036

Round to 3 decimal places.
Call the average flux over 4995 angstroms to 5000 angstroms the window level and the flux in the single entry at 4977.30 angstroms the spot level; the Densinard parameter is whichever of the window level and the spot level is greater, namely 5.650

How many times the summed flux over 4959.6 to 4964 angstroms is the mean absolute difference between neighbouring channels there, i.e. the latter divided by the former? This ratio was 0.0096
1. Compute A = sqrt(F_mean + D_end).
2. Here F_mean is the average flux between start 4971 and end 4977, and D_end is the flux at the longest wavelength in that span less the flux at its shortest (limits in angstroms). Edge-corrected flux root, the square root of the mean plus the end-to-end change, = 2.38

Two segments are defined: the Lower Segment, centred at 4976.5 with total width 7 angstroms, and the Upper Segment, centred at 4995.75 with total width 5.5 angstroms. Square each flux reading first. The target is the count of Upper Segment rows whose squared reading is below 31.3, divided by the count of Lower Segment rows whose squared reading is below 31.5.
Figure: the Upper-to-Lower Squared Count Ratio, 3.0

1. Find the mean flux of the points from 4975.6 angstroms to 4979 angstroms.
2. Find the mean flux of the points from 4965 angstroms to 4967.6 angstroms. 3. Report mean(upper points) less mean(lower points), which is 0.01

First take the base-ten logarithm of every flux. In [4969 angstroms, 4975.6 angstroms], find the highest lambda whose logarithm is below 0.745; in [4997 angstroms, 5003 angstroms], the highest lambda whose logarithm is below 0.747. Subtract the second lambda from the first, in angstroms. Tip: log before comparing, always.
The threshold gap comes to -33.3 angstroms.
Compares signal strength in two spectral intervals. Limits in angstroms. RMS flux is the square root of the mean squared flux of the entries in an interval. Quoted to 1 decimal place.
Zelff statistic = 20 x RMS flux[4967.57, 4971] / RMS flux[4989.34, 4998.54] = 20.0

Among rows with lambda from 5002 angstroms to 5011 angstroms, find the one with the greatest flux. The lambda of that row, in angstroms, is 5006.03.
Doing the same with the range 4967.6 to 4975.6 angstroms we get 4973.86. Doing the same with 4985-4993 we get 4992.22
